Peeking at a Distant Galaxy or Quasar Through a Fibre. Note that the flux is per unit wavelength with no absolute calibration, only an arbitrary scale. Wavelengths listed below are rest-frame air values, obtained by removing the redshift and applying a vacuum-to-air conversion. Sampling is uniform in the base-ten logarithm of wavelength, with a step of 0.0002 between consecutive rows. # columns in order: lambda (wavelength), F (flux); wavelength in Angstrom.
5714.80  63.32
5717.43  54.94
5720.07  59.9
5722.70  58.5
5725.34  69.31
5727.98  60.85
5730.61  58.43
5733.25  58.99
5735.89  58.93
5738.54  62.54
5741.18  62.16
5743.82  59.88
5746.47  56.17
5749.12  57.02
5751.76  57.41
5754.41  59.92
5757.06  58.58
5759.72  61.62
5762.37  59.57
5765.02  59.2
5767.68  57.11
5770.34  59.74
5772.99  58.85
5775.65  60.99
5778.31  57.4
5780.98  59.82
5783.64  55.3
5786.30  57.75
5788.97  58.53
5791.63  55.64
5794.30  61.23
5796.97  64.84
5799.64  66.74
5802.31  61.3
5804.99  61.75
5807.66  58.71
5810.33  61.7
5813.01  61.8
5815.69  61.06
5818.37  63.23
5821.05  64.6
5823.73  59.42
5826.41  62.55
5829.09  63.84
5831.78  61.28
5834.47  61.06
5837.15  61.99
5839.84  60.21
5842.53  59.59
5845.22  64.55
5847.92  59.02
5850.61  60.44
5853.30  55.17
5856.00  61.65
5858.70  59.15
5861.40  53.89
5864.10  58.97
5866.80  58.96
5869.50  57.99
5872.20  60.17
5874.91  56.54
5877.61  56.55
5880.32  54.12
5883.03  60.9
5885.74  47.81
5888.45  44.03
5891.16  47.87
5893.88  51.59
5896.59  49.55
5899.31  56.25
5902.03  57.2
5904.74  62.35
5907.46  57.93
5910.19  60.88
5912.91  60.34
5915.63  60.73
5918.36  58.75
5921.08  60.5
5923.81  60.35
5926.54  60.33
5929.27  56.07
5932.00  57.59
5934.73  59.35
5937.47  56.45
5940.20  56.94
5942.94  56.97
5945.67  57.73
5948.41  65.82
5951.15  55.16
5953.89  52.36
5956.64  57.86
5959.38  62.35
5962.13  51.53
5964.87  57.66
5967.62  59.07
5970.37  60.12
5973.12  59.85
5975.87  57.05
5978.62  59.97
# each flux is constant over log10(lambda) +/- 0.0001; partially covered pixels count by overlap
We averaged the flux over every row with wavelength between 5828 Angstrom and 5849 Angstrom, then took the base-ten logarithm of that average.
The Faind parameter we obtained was 1.79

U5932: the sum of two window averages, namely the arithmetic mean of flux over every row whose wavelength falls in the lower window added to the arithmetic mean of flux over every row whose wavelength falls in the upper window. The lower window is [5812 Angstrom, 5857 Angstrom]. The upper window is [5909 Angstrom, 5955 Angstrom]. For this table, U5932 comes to 120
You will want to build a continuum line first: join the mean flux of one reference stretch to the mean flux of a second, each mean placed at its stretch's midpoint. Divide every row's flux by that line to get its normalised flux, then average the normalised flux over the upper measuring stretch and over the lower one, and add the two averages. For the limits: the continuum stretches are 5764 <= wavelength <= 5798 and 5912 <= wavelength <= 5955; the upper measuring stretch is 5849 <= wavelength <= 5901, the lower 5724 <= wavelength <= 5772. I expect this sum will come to 1.96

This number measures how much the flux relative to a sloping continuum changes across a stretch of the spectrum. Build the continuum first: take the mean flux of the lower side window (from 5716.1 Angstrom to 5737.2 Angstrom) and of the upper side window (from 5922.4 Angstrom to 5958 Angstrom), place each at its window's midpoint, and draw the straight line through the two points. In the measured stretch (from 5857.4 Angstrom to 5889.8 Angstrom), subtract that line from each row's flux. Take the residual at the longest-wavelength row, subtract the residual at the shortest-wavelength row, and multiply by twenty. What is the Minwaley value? -297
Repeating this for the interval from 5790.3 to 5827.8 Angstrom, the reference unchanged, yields 145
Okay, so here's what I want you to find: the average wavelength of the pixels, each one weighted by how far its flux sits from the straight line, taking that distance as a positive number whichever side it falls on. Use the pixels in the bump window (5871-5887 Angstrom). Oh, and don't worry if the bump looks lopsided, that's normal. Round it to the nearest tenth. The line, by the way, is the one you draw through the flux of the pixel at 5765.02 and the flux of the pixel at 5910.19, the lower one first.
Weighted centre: 5881.6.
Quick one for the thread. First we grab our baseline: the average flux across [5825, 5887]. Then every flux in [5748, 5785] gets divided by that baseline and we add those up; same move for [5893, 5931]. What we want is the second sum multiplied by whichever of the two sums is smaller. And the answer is 190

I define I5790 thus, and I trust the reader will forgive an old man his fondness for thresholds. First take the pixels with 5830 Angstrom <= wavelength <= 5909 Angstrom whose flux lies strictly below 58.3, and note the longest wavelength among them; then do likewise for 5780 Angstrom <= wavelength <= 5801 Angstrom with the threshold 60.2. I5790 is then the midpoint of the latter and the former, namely 5849.5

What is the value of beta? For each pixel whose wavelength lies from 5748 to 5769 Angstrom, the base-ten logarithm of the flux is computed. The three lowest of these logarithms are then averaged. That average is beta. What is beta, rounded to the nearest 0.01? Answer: 1.76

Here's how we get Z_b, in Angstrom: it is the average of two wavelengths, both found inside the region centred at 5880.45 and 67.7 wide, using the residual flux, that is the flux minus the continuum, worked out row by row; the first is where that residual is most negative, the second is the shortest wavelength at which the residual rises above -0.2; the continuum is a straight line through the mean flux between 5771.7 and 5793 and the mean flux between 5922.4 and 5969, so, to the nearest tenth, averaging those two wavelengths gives 5868.2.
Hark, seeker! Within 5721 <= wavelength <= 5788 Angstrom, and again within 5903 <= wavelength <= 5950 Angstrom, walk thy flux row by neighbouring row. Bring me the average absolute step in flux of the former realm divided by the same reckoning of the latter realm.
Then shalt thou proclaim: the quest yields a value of 1.32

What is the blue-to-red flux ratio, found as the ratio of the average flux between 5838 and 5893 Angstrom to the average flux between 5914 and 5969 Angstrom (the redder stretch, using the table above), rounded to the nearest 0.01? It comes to 0.98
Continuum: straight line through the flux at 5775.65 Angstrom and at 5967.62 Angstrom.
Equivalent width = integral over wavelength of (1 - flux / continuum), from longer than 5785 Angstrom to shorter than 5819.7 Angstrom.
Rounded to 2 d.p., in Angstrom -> -0.22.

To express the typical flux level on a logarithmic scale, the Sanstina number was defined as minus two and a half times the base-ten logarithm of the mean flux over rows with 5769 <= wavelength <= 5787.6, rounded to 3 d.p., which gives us -4.419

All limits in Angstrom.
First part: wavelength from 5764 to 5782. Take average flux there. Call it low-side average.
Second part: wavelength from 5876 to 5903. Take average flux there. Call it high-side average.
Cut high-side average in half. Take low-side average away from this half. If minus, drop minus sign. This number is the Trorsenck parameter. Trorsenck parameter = 32.7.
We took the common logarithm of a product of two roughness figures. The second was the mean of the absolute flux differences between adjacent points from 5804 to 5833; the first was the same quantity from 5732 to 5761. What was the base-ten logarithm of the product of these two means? 0.61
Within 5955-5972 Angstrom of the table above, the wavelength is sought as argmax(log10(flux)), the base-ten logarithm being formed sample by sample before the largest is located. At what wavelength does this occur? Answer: 5959.38 Angstrom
